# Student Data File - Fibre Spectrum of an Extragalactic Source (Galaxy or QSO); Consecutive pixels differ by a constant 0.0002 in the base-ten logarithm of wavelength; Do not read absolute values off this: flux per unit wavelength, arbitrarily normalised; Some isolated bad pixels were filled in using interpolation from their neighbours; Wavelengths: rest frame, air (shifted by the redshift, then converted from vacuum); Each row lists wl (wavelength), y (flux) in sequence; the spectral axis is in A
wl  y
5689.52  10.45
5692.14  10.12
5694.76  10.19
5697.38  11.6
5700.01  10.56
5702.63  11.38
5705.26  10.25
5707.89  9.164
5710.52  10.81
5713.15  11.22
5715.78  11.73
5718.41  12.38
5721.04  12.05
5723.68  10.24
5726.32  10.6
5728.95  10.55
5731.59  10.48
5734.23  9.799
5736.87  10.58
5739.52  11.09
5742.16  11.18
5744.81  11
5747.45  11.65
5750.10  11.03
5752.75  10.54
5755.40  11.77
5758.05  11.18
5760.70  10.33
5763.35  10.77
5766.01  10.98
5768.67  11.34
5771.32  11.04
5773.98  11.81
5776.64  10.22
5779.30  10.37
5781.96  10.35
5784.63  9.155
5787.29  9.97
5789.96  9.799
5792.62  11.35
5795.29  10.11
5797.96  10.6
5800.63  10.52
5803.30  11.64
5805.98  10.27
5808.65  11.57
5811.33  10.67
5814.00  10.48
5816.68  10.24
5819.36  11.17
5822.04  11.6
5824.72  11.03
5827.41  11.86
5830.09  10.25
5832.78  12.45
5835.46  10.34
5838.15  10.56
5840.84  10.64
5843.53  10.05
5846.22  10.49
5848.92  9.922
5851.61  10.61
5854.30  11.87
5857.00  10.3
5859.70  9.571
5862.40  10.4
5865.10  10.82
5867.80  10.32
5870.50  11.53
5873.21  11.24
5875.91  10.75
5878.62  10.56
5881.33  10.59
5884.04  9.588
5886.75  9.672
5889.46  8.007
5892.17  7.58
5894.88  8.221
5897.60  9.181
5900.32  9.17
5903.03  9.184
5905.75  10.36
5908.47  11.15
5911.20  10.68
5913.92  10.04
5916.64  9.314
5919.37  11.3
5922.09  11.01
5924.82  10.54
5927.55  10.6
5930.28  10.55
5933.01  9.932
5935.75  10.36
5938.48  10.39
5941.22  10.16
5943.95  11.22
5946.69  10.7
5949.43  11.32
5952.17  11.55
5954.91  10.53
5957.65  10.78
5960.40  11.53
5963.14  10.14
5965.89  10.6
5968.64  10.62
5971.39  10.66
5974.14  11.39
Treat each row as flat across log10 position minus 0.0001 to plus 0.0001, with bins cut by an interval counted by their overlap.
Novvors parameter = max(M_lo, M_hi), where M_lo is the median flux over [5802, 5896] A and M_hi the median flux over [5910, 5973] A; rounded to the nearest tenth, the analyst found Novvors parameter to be 10.6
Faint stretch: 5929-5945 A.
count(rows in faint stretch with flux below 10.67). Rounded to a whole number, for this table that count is 5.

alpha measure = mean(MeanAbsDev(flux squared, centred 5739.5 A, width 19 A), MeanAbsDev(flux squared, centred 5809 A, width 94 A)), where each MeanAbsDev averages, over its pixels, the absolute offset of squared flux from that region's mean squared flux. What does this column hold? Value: 11.2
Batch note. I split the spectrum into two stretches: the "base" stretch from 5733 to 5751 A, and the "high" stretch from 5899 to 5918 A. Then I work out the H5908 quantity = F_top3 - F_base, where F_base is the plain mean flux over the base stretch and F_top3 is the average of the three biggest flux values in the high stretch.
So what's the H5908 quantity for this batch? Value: -0.17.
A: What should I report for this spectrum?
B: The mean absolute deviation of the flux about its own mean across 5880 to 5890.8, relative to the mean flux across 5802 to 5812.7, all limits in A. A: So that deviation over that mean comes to 0.066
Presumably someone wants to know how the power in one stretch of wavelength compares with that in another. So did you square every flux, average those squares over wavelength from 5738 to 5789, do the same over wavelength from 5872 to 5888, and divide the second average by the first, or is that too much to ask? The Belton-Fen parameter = 0.92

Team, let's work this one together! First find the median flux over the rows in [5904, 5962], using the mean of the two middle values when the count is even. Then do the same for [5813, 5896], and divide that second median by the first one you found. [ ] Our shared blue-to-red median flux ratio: 0.99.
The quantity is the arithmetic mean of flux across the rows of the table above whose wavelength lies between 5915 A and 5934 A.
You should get 10.5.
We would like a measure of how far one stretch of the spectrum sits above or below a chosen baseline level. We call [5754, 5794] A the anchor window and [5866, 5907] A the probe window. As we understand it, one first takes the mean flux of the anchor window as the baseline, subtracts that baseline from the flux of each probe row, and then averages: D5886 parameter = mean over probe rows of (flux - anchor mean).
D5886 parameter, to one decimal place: -1.0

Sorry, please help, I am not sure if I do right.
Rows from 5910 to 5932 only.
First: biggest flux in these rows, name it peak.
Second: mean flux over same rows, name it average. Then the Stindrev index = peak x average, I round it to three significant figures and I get 119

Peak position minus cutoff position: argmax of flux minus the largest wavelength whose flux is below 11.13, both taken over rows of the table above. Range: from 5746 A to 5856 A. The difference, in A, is -18.8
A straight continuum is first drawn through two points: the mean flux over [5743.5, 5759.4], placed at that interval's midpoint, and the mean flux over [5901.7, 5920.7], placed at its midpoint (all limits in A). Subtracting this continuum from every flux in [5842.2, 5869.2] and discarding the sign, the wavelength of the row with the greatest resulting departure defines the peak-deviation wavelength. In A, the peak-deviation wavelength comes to 5854.30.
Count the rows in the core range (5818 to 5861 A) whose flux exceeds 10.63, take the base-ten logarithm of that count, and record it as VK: 0.85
